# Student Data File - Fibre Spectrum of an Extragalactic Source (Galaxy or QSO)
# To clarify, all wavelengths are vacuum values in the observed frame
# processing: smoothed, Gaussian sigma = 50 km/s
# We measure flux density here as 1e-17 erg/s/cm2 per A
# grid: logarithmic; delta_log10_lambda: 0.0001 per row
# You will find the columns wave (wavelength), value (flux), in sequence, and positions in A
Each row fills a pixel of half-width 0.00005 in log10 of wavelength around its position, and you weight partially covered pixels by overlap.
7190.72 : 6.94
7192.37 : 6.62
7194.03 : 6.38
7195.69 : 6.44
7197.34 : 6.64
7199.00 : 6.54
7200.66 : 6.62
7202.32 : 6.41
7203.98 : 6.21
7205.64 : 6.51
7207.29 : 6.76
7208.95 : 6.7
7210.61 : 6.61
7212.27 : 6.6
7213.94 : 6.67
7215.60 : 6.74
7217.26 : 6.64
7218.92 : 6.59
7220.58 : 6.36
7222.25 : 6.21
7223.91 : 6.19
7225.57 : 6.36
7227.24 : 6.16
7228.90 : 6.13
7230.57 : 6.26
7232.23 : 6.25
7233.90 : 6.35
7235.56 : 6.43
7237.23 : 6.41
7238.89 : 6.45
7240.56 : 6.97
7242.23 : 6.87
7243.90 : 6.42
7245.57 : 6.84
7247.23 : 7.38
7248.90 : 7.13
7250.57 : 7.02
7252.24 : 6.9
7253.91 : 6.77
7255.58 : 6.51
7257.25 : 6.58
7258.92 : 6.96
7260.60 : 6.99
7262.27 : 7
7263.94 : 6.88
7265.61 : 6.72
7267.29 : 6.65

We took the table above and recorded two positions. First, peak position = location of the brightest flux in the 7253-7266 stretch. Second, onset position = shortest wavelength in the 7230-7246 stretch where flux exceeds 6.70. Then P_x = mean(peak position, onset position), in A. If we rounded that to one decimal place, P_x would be 7251.4 A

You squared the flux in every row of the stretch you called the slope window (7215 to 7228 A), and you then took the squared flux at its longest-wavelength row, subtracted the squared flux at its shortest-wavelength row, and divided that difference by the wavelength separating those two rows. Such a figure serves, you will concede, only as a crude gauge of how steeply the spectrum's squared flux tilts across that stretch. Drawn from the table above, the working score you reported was -0.64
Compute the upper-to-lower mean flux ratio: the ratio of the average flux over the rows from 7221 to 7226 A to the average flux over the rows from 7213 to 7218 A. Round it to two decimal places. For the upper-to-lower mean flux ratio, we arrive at 0.94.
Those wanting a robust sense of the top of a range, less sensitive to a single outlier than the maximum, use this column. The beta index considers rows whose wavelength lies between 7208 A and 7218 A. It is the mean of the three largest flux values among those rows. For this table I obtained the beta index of 6.70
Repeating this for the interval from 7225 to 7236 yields 6.38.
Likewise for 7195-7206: 6.60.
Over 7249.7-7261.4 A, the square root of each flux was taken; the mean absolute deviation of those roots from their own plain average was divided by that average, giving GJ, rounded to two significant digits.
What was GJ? 0.013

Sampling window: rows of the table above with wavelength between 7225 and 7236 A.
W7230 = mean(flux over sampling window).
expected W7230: 6.3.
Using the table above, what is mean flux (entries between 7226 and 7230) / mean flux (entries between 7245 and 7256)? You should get 0.886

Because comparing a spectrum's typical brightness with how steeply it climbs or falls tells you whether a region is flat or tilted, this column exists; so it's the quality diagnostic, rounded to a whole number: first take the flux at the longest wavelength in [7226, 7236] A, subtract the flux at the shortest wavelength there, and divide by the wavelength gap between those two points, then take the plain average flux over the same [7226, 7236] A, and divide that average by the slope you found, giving 193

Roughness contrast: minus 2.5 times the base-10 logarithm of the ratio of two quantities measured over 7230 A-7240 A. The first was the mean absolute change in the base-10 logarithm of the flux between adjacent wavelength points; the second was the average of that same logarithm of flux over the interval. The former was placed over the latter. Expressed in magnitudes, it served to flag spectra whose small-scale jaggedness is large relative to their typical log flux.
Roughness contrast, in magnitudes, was 5.9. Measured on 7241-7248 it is 3.6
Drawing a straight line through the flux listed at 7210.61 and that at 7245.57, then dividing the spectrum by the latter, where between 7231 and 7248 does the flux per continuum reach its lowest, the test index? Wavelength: 7232.23 A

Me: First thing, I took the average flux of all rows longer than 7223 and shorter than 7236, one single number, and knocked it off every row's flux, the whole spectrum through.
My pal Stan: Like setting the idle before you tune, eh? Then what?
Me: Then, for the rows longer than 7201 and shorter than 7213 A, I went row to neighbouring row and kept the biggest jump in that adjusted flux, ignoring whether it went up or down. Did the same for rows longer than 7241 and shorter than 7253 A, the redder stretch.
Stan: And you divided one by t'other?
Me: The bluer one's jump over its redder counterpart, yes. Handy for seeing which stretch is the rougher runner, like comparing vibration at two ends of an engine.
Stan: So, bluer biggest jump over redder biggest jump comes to 0.56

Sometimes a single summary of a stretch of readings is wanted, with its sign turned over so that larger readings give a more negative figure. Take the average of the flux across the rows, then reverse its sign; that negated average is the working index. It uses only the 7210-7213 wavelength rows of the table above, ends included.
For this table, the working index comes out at -6.6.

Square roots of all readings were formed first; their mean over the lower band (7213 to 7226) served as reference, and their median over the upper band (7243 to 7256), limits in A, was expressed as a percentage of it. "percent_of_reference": 103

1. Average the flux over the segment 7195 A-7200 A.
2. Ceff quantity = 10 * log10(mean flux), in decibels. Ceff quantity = 8.16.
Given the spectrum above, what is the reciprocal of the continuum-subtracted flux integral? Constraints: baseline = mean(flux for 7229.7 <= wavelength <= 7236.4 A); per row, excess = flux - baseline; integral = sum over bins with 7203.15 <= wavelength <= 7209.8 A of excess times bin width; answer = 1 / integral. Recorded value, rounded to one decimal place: 0.7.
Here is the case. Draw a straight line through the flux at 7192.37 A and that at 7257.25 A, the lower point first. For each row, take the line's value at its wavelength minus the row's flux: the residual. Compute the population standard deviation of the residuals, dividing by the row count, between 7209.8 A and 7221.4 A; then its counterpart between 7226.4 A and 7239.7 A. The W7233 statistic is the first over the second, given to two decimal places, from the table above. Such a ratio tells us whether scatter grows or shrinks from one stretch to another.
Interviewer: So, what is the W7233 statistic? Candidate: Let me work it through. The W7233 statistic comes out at 0.92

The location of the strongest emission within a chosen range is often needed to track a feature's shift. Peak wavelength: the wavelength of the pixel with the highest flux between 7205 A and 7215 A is 7207.29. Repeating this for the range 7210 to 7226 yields 7215.60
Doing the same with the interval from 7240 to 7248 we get 7247.23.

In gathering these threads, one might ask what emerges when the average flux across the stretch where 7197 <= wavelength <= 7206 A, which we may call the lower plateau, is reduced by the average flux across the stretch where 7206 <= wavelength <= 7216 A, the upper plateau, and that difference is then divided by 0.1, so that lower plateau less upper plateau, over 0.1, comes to -2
